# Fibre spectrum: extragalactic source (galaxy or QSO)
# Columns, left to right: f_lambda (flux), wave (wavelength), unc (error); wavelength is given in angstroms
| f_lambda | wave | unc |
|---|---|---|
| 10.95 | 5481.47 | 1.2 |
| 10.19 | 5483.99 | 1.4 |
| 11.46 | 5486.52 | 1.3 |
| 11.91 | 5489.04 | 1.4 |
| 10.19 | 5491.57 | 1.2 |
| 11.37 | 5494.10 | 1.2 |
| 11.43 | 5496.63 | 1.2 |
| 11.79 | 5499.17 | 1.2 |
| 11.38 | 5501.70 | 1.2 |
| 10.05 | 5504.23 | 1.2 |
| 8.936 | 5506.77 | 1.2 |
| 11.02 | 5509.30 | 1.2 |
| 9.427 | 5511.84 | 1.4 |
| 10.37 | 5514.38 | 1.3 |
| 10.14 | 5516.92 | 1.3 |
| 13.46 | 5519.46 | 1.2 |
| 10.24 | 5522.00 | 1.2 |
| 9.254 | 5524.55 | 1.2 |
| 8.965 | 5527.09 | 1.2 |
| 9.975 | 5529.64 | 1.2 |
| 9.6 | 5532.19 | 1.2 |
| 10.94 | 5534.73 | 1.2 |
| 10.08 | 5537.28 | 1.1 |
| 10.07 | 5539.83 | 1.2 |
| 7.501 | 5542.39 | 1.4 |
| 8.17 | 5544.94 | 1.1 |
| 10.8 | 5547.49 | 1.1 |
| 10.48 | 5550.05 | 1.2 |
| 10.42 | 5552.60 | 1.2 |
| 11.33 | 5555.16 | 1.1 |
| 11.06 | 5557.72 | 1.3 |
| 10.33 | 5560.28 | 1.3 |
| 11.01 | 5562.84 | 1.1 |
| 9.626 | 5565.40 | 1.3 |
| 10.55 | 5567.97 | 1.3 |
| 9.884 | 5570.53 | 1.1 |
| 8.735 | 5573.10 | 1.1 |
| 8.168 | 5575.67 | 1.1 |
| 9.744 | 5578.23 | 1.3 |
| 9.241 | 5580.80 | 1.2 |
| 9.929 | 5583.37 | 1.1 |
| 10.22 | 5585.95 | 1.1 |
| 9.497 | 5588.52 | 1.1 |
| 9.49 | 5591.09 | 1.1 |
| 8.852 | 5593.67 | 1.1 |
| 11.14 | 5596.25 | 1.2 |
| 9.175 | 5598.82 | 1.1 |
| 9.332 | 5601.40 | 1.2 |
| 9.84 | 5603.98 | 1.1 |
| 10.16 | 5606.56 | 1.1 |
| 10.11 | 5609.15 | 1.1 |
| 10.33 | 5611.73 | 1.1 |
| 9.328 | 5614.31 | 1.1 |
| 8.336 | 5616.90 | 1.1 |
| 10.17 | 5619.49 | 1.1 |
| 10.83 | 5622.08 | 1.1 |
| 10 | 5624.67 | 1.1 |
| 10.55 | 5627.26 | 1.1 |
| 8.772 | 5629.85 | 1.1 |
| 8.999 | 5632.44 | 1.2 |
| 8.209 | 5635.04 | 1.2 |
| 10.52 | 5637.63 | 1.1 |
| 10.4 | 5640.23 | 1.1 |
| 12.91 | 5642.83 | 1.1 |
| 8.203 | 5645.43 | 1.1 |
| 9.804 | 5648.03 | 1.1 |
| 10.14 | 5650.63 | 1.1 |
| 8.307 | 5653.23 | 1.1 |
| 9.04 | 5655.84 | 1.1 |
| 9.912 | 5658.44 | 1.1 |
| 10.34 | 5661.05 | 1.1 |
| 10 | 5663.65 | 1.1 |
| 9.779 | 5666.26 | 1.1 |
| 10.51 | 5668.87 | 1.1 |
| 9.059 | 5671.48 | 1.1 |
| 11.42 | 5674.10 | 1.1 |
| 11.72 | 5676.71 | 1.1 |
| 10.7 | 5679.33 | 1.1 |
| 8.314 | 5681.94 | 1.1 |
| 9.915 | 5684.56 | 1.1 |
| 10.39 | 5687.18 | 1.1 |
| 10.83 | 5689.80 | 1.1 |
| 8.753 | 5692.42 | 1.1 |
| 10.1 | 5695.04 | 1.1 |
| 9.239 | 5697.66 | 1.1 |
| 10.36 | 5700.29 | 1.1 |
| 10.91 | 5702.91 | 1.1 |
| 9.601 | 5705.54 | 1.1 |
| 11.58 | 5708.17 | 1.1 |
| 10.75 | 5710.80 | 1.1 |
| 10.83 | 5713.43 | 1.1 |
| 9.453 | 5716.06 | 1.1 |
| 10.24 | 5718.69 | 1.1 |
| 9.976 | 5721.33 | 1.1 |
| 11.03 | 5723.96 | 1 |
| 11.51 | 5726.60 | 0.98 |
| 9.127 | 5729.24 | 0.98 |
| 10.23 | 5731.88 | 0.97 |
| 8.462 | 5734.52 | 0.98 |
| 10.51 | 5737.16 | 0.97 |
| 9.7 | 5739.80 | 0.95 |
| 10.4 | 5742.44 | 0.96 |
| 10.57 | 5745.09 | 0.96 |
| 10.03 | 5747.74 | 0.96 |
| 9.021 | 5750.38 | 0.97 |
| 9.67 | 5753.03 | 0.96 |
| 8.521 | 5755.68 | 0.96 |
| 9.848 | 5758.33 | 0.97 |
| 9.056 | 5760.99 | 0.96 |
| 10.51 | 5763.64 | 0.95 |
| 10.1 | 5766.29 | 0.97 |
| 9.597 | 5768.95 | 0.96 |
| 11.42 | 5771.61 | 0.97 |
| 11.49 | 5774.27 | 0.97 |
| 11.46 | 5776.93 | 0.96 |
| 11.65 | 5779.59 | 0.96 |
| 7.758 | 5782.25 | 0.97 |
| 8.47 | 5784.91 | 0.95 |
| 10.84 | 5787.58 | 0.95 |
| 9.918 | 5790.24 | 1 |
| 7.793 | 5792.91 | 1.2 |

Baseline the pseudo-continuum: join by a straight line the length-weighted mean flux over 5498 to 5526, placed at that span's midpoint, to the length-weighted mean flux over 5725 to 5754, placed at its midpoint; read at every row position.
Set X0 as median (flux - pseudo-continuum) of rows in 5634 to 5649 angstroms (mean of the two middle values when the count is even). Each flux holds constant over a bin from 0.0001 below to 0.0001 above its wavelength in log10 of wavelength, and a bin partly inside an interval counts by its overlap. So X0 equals -0.1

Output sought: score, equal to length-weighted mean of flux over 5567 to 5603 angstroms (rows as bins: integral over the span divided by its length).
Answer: 9.6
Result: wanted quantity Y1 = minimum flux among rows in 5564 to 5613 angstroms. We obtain 8.168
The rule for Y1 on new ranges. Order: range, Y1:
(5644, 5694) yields 8.203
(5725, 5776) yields 8.462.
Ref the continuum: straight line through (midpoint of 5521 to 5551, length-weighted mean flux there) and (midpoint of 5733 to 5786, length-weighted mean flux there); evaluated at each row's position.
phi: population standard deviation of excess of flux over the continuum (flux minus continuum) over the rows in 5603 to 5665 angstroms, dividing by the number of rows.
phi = 1.03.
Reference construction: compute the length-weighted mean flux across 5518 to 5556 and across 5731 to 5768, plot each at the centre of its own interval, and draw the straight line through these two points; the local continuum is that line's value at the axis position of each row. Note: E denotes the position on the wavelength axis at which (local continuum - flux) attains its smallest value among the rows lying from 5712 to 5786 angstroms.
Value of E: 5779.59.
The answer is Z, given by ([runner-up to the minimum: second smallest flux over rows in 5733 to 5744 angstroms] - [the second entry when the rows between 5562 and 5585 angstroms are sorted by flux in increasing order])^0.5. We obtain 1.0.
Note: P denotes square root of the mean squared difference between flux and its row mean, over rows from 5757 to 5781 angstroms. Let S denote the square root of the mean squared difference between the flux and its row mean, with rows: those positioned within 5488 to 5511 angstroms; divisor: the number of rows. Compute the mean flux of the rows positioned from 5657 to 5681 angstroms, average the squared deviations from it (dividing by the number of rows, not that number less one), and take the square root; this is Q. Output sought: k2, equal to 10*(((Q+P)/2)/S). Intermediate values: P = 0.91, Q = 0.78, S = 0.92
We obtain 9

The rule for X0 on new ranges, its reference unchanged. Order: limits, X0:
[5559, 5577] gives -0.5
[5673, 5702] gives 0.3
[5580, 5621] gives -0.7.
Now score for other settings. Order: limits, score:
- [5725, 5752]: 10.0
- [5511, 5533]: 10.2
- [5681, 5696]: 9.7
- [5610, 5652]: 9.8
